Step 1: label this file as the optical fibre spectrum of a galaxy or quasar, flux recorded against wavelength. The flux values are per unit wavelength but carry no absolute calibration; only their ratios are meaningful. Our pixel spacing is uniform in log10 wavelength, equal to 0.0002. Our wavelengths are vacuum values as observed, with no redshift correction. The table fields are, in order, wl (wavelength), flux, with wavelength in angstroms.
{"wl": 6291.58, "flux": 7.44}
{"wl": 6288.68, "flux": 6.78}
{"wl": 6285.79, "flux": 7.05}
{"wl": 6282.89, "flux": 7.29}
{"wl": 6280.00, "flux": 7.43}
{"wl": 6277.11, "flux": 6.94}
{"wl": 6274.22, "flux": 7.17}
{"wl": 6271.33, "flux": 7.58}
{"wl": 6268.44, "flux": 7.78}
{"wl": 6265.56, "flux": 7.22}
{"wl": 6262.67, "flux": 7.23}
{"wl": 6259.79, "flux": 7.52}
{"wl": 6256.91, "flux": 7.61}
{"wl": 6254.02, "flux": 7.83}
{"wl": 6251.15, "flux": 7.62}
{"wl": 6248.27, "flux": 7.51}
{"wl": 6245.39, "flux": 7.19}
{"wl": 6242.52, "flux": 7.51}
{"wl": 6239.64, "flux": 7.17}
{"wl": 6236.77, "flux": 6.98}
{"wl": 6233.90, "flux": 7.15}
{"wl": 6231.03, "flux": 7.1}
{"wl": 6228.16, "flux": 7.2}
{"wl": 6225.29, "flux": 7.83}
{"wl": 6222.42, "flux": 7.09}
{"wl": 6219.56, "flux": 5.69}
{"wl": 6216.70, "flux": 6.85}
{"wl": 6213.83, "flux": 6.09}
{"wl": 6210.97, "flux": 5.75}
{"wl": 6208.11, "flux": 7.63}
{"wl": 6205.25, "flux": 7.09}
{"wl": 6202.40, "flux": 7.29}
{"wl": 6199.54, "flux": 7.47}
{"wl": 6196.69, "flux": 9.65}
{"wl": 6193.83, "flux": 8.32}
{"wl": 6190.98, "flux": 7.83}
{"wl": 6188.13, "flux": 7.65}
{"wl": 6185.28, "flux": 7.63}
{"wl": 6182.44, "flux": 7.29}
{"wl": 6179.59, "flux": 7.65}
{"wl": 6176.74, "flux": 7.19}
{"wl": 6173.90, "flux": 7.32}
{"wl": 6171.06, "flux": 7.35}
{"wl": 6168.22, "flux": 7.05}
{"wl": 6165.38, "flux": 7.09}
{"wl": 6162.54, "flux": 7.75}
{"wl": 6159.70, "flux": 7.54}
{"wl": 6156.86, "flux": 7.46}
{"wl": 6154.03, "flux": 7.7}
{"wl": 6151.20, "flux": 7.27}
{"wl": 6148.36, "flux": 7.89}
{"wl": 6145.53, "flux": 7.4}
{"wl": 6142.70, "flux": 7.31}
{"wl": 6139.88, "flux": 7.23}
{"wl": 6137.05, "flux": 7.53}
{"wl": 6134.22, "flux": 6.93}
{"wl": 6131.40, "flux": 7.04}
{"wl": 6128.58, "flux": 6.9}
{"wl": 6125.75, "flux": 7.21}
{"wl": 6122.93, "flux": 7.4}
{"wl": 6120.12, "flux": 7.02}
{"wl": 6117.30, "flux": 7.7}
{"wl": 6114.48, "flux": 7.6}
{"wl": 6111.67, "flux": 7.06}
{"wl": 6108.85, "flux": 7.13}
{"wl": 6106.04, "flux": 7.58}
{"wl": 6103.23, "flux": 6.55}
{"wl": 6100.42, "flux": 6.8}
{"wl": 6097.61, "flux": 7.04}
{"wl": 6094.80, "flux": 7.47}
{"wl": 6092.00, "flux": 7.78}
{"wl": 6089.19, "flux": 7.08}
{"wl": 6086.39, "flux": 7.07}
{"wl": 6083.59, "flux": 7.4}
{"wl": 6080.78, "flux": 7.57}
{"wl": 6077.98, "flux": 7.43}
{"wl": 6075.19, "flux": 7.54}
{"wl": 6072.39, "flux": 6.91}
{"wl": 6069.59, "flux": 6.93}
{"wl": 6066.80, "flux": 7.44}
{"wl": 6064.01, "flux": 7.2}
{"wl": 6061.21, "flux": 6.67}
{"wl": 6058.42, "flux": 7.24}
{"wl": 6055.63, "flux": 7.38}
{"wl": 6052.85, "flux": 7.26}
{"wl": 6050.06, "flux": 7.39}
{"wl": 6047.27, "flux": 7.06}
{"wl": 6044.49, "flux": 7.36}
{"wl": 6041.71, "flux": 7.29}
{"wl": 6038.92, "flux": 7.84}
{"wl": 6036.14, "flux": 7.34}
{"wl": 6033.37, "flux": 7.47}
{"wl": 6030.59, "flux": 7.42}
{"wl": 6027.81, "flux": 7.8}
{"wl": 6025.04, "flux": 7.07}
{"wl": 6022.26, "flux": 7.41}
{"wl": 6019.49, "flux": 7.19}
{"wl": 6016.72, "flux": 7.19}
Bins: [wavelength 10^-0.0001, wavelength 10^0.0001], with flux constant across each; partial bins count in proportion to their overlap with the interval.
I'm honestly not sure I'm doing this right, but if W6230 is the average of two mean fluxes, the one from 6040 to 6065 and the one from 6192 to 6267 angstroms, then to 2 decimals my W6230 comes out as 7.25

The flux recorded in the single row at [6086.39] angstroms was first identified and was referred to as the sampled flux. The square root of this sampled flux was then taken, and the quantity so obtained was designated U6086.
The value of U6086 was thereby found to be 2.66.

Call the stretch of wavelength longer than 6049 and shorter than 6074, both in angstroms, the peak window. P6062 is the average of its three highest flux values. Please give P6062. 7.40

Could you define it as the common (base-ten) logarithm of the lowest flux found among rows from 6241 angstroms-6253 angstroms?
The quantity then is 0.857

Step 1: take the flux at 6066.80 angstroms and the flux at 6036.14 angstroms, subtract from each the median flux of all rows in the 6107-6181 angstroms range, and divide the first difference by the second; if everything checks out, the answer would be 5.0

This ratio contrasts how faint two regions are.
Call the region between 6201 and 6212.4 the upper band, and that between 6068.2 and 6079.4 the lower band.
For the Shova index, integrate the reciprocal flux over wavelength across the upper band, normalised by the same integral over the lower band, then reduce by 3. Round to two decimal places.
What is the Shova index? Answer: -1.93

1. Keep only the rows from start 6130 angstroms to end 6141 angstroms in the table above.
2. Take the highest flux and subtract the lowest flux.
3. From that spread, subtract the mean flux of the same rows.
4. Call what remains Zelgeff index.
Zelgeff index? -6.58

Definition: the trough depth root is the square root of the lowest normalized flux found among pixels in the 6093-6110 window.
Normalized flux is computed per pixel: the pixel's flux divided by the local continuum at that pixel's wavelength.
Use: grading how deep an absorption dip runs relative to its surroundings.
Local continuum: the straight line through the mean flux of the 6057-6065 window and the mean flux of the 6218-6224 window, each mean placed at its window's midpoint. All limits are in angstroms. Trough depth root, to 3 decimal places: 0.977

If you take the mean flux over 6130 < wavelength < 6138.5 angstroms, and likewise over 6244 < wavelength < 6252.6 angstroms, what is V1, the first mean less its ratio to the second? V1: 6.20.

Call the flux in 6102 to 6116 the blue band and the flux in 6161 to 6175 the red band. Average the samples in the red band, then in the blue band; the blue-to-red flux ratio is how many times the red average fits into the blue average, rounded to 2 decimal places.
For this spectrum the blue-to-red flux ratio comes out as 0.98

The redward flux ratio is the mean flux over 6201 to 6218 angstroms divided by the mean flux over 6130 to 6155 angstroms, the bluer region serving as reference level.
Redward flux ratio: 0.921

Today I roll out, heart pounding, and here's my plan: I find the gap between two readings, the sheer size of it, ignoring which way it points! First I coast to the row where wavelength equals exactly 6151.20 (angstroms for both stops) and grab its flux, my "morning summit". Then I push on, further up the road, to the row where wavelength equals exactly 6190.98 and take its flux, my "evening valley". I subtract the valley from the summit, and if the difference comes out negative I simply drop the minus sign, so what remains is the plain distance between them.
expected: 0.6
